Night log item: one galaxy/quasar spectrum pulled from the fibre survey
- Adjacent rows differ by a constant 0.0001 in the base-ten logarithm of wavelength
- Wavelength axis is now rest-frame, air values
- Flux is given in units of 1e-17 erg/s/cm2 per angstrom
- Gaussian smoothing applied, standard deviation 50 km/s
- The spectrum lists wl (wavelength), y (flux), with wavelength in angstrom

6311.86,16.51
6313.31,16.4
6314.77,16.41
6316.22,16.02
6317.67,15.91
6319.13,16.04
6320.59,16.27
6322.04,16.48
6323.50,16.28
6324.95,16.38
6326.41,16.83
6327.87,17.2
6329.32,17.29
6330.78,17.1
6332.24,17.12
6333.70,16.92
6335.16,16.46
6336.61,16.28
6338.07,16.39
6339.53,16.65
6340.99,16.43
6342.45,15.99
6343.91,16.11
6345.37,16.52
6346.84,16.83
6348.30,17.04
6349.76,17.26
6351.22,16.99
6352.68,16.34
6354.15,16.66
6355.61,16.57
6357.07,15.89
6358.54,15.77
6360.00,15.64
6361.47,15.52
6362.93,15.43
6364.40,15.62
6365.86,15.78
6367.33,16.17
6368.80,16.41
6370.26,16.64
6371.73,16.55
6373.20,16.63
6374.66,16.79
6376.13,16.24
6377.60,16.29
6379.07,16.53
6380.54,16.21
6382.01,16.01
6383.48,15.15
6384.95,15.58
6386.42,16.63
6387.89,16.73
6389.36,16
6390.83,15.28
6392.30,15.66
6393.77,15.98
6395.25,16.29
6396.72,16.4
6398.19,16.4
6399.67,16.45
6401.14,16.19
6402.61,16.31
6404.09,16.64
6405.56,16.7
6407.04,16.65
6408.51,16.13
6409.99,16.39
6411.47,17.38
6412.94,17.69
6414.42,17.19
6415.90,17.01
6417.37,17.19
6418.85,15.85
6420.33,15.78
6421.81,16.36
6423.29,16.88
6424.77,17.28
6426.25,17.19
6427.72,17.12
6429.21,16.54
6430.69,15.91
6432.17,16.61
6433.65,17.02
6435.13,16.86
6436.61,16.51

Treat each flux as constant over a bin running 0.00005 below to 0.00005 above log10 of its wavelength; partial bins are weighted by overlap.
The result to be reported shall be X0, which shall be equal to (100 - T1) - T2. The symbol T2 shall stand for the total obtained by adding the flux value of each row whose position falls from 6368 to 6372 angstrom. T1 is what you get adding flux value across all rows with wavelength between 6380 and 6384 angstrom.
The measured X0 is 3.0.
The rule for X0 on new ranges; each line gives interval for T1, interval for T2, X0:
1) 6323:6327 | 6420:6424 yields 1.5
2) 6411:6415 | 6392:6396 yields -0.2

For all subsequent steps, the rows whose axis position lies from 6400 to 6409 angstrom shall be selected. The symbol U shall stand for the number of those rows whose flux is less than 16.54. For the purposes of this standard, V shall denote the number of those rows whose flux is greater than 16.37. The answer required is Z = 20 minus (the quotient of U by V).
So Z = 19.0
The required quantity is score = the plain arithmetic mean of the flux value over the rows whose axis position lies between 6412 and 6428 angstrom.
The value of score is 16.9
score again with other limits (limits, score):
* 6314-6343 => 16.5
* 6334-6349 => 16.5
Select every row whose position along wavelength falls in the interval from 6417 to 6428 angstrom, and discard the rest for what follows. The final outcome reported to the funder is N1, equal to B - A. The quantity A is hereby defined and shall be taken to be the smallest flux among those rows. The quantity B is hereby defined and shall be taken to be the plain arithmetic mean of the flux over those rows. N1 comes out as 0.9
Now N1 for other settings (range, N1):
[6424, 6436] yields 0.9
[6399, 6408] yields 0.3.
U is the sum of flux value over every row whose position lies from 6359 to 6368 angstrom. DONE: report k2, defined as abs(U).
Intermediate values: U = 94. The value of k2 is 94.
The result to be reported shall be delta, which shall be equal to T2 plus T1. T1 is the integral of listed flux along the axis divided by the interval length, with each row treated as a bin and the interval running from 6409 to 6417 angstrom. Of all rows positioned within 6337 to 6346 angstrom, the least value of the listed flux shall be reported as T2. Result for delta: 33.1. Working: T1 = 17.1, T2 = 15.99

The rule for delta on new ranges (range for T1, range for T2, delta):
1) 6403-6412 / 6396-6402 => 32.8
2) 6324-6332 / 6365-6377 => 32.7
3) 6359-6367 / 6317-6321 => 31.5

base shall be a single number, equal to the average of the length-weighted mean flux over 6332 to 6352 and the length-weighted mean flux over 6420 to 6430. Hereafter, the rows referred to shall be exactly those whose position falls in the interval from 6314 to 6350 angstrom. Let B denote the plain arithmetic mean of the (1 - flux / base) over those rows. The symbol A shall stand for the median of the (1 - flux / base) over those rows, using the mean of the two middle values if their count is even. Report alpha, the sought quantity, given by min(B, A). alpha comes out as 0.01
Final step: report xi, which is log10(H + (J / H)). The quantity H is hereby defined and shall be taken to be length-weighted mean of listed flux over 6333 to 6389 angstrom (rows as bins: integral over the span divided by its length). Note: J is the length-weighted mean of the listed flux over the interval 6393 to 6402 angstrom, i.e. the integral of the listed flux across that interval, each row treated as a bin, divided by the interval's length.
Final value 1.24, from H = 16.3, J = 16.3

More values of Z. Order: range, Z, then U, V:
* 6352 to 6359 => 18.5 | 3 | 2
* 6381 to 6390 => 18.0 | 4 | 2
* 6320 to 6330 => 19.2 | 4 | 5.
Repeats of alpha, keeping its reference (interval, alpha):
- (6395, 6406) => 0.02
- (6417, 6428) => -0.02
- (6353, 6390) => 0.03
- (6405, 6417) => -0.01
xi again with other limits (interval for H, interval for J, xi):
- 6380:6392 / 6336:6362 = 1.23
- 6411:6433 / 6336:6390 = 1.25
